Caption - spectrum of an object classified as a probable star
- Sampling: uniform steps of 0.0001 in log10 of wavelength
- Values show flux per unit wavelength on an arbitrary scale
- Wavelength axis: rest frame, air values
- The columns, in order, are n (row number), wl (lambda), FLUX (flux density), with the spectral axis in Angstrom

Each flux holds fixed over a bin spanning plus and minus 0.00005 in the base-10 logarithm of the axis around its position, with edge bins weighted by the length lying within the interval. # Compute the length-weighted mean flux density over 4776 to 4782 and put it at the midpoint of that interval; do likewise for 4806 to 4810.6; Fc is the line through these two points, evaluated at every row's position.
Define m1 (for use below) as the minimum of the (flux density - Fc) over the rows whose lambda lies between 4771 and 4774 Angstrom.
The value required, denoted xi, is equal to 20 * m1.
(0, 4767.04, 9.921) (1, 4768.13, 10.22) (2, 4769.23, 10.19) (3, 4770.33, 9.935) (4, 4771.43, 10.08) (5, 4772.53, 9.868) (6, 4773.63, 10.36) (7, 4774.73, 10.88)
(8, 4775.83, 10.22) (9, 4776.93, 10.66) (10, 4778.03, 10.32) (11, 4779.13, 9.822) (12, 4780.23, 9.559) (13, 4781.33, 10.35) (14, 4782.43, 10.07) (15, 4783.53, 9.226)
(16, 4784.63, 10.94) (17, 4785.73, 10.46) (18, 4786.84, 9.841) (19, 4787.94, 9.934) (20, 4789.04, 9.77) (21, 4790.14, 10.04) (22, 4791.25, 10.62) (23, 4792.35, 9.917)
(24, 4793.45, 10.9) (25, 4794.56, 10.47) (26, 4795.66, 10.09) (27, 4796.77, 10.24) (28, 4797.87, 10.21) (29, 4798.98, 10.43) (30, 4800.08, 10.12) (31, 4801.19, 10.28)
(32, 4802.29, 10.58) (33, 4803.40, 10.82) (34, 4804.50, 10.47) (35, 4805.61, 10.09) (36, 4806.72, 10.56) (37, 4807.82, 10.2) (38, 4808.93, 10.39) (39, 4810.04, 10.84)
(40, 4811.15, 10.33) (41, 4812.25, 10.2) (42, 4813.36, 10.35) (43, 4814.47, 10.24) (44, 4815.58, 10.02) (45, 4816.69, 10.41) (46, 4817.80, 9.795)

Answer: -4.2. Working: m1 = -0.21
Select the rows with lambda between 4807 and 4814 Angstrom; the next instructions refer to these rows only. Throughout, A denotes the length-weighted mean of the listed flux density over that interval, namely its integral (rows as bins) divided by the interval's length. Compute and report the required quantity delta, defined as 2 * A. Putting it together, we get 20.8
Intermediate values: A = 10.4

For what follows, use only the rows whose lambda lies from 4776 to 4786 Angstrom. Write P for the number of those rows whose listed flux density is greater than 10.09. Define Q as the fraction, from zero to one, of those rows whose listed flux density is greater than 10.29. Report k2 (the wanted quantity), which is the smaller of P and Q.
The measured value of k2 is 0.56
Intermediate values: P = 5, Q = 0.56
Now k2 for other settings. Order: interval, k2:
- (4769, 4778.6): 0.44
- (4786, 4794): 0.29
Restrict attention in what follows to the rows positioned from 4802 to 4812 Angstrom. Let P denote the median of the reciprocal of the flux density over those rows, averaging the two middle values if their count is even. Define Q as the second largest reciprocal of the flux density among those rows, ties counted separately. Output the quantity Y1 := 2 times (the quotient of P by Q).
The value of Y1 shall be 1.948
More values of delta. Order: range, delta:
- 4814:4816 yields 20.3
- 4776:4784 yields 20.0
